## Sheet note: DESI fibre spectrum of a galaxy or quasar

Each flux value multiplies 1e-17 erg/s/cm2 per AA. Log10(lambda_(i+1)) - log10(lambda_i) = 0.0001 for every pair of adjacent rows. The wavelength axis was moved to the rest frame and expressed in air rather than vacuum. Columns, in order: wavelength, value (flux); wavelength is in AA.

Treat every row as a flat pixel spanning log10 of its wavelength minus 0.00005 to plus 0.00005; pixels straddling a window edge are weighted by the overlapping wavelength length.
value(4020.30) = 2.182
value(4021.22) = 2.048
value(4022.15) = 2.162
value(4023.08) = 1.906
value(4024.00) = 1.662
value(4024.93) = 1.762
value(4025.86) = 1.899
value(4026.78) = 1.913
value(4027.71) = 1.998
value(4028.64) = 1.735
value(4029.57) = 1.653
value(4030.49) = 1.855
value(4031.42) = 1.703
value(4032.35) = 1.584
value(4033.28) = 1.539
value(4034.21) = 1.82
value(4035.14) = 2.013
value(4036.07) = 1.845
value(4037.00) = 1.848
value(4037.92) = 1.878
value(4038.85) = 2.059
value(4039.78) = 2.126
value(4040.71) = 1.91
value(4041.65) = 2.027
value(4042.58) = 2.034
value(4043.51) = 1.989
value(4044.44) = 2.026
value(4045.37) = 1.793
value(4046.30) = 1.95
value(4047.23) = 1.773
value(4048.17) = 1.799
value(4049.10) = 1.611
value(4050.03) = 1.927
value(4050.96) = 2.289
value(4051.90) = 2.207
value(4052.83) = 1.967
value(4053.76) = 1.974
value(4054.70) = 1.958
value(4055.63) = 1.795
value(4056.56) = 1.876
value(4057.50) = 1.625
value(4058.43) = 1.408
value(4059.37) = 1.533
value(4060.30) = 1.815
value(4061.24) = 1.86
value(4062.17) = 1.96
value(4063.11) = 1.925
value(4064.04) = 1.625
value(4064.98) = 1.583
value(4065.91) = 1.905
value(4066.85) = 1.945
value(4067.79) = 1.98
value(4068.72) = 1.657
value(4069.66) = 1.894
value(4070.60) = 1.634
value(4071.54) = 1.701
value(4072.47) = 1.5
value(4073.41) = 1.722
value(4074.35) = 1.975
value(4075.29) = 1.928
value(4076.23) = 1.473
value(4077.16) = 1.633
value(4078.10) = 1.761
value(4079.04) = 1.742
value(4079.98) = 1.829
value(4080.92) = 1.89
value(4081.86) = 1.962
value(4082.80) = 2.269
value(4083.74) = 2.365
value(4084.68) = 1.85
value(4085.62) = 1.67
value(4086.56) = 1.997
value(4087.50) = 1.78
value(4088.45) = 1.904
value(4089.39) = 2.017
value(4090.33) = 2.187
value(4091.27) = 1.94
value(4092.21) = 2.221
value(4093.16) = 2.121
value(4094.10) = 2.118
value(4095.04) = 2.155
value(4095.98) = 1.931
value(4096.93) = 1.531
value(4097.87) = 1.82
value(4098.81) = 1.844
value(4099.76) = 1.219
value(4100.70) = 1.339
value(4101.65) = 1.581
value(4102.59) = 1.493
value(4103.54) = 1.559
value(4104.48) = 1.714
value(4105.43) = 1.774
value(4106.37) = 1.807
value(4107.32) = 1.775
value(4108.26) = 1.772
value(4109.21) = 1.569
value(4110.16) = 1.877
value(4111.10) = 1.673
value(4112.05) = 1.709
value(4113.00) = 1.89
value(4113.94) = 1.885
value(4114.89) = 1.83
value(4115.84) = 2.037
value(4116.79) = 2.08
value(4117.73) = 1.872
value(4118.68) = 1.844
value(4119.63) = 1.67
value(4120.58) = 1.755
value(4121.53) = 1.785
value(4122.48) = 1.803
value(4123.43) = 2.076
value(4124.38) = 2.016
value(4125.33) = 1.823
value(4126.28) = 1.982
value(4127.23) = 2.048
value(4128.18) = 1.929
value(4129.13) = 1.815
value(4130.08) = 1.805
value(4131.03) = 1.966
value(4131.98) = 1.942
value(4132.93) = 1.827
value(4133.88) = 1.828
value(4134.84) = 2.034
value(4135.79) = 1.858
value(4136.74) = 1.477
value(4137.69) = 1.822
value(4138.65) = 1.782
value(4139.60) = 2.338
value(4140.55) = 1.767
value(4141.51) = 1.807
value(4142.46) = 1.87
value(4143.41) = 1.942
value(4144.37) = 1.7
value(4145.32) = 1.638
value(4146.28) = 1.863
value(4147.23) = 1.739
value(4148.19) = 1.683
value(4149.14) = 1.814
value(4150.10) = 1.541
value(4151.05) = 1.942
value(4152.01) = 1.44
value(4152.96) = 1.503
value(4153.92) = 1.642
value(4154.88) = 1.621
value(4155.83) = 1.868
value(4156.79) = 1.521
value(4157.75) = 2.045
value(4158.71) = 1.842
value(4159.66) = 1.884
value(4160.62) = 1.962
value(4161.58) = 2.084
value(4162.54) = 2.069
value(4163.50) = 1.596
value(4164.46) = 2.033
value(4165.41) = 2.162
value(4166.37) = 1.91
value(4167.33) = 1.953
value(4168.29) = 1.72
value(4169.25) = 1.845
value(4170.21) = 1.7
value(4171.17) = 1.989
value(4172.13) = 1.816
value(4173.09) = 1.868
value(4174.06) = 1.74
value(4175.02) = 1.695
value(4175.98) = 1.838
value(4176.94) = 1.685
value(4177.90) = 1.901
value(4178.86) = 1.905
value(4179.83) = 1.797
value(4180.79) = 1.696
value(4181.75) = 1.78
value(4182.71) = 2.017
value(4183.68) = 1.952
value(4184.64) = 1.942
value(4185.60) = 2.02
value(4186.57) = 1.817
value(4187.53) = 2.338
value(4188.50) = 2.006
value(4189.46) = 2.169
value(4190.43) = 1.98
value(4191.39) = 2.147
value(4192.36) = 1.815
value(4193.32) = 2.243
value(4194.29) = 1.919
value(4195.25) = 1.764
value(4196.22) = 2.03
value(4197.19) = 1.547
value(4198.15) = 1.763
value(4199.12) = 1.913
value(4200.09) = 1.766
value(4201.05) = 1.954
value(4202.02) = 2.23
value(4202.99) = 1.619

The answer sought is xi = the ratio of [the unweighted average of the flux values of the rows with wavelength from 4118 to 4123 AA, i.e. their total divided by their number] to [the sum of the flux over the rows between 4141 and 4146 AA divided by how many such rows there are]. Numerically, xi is 0.99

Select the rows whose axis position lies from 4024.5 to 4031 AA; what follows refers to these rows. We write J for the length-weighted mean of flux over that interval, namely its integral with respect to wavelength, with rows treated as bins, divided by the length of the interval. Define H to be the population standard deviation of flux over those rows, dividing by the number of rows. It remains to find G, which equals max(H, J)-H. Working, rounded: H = 0.111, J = 1.83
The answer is 1.72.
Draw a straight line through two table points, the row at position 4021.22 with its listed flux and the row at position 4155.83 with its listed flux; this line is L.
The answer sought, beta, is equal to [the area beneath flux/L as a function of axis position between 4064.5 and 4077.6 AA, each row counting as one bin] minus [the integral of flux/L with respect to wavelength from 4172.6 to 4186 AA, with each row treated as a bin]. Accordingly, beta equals -1.9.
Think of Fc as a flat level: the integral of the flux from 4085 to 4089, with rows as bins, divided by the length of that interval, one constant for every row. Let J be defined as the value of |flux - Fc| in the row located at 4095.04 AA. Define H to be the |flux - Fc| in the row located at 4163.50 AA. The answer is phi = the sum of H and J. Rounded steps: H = 0.24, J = 0.32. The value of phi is 0.559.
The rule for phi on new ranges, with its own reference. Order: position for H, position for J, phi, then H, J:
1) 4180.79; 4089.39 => 0.321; 0.14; 0.18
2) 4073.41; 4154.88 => 0.336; 0.12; 0.22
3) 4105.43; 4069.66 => 0.120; 0.07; 0.05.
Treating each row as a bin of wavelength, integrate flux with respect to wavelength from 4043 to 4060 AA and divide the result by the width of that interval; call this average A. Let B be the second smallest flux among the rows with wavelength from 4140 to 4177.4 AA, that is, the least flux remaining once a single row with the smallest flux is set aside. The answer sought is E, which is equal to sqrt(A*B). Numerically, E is 1.67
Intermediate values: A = 1.86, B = 1.503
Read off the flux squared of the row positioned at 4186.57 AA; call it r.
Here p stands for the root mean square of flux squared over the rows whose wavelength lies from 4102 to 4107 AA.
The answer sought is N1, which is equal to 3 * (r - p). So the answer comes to 1.4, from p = 2.83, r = 3.3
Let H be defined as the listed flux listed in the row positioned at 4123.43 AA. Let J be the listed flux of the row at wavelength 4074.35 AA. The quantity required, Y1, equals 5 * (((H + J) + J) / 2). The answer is 15.1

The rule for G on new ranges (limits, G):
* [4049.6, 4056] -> 1.86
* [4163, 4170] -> 1.71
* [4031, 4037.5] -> 1.61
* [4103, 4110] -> 1.62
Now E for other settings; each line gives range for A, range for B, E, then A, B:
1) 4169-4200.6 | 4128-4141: 1.83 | 1.89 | 1.767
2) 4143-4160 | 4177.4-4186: 1.76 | 1.73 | 1.78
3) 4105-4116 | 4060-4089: 1.64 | 1.79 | 1.5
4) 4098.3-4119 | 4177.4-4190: 1.76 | 1.73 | 1.78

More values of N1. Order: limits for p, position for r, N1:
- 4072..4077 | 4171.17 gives 2.6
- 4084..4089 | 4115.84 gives 2.2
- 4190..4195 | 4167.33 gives -1.0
